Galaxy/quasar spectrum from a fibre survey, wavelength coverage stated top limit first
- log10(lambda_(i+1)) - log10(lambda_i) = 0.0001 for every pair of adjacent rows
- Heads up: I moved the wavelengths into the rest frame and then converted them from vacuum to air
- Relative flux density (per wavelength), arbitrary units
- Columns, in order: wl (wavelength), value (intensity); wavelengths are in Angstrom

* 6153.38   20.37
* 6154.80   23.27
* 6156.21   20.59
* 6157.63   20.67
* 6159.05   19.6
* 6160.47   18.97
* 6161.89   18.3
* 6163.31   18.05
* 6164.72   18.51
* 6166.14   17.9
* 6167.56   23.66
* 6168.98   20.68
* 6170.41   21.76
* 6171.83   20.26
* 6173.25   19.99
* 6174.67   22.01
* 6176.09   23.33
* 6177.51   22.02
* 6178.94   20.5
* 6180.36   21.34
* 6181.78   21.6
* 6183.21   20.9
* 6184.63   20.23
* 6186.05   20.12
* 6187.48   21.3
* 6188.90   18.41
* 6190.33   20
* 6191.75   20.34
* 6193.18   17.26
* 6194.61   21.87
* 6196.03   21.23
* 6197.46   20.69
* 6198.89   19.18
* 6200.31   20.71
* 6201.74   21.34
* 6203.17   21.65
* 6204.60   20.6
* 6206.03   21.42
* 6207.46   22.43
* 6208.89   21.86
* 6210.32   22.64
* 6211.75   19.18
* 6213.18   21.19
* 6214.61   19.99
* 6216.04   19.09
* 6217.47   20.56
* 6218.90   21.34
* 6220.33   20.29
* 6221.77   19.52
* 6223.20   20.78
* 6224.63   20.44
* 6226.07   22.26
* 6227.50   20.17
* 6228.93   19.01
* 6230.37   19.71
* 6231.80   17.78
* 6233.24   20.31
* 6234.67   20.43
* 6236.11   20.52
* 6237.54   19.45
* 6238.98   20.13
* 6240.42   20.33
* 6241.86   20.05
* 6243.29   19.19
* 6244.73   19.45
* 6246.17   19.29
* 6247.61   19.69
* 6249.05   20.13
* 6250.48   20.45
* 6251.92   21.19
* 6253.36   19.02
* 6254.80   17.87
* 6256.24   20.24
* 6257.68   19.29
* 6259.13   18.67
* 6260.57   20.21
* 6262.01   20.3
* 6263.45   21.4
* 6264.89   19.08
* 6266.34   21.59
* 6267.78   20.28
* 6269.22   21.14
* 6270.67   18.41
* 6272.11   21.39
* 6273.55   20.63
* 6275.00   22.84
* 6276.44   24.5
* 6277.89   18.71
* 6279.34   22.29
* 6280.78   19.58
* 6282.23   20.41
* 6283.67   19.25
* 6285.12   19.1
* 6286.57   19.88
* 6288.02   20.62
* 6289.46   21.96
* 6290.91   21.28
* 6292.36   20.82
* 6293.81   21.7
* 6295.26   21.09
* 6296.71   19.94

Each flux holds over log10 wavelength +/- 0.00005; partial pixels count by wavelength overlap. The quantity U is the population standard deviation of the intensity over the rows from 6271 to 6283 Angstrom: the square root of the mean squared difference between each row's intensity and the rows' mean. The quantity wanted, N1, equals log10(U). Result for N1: 0.24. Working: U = 1.8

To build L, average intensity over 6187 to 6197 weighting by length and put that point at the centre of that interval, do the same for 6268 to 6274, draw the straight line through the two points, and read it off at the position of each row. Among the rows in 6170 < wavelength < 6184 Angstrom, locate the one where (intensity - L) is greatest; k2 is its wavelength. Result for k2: 6176.09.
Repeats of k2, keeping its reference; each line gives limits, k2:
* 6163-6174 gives 6167.56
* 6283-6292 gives 6289.46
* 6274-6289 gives 6276.44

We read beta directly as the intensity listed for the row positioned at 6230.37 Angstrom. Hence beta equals 19.71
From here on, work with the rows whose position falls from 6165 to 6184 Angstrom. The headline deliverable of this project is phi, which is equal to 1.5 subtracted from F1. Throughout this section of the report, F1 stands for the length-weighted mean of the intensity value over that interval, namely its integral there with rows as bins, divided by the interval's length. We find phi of 19.7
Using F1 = 21.2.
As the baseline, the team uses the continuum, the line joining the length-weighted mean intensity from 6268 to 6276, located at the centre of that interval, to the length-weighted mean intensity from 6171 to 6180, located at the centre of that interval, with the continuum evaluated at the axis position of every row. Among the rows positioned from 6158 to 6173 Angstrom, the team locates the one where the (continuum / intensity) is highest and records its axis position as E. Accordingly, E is 6166.14 Angstrom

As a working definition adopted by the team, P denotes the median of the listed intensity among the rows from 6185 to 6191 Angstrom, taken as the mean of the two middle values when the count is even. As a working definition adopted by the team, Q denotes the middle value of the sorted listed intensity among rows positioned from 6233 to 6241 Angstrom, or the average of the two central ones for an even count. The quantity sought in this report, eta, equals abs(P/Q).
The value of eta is 0.99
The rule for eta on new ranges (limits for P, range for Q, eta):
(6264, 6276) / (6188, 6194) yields 1.09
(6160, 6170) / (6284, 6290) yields 0.91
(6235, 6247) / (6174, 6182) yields 0.91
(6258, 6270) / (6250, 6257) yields 1.00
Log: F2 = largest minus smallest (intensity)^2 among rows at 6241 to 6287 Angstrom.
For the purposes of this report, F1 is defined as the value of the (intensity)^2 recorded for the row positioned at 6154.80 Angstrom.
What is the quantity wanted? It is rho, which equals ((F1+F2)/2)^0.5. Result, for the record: 20.3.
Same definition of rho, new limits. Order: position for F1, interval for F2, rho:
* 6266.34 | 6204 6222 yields 17.5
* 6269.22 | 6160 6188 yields 18.5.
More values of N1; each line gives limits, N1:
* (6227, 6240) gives -0.08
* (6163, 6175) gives 0.27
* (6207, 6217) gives 0.14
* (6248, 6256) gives 0.07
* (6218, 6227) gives -0.07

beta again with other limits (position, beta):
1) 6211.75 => 19.18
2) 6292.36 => 20.82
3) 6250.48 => 20.45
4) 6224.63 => 20.44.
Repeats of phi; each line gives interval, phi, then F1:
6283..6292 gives 18.9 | 20.4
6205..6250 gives 18.8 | 20.3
